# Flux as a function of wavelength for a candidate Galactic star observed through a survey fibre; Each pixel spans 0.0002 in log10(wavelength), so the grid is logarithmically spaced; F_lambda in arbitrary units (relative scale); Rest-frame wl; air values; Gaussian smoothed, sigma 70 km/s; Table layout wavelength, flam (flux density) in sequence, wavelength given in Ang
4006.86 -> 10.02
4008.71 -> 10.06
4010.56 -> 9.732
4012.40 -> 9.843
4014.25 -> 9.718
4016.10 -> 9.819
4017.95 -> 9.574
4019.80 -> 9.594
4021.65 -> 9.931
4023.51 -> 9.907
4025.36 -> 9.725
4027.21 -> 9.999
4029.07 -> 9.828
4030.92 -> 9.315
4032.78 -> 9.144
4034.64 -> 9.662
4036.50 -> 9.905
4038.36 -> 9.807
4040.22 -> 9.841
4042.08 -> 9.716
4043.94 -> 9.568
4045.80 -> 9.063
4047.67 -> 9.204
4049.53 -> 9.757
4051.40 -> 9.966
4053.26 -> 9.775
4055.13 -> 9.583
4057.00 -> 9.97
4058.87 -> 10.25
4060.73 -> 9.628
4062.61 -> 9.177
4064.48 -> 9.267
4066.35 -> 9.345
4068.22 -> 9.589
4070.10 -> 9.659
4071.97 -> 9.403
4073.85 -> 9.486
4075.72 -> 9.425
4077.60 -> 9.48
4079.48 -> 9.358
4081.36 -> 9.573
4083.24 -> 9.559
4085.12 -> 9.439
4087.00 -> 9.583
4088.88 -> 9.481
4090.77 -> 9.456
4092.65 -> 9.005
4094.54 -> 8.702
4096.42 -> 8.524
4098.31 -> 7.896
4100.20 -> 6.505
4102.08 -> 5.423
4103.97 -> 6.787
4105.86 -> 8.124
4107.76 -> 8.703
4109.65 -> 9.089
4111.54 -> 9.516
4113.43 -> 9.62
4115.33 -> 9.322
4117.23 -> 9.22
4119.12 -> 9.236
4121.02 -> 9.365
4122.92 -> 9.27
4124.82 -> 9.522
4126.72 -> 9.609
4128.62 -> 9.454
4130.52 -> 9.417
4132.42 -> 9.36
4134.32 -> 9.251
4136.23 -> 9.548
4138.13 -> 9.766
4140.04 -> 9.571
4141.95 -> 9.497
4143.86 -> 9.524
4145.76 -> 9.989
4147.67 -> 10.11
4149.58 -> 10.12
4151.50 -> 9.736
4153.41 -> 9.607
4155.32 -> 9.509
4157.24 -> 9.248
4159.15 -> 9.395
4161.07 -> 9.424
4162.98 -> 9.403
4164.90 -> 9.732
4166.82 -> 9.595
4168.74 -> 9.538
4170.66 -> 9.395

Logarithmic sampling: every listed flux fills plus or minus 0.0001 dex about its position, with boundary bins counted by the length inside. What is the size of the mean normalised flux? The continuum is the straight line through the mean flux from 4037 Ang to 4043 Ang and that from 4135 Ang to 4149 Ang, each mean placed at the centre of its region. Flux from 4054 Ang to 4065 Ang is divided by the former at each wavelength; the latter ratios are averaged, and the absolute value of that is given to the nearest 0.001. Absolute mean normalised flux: 0.987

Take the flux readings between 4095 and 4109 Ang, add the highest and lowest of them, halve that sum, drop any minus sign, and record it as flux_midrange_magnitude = 7.1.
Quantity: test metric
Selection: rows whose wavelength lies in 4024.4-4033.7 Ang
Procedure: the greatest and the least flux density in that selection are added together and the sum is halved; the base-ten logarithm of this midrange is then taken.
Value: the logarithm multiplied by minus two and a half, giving -2.45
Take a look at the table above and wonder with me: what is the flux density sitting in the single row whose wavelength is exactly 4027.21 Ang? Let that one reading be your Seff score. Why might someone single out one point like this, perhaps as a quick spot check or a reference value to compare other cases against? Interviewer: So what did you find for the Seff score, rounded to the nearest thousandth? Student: 9.999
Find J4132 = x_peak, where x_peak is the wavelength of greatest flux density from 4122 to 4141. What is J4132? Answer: 4138.13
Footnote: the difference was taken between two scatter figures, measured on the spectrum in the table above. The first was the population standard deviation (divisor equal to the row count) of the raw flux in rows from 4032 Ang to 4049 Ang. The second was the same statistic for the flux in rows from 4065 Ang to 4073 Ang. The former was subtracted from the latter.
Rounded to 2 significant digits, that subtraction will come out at -0.18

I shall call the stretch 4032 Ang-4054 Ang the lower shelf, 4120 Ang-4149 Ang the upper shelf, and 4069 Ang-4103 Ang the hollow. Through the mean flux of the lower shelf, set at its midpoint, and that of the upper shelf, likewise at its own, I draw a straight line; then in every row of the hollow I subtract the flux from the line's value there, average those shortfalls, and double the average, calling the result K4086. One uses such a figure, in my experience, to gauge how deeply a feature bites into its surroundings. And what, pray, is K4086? 1.4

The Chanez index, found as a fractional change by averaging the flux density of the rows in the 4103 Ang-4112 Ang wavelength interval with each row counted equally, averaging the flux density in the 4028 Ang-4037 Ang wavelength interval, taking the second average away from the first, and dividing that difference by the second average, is -0.12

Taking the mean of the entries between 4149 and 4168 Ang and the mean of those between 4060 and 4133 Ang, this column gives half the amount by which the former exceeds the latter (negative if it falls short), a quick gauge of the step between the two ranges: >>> 0.3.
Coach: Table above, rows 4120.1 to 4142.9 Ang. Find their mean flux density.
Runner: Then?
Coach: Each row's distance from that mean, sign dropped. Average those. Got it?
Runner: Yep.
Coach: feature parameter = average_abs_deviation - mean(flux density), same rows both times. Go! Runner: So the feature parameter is -9.35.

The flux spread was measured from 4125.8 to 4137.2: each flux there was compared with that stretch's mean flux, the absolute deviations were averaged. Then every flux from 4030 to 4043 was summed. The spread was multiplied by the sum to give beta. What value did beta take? 6.5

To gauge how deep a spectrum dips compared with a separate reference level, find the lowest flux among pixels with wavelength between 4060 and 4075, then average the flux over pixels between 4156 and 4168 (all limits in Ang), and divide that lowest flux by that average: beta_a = 0.969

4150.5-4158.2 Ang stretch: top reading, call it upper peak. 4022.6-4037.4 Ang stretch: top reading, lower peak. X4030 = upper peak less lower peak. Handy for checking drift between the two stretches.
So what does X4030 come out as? -0.26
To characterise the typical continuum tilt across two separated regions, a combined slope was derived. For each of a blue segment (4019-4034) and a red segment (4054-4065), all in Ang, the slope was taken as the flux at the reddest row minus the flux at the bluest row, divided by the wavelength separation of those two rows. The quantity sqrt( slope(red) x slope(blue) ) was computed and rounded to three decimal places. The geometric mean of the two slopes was 0.034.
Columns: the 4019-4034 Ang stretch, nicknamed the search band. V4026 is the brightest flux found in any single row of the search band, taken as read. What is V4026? 9.999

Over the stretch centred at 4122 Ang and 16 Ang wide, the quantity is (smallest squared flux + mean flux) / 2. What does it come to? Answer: 47.2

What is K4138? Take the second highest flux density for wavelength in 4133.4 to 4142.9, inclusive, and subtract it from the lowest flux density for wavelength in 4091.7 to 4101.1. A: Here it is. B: -3.07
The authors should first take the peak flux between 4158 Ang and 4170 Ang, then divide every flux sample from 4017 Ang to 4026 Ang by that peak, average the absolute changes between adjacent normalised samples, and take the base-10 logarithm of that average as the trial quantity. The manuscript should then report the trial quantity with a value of -1.84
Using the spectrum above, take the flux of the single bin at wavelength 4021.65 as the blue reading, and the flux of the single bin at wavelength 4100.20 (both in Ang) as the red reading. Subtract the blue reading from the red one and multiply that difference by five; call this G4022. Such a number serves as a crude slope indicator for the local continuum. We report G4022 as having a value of -17.1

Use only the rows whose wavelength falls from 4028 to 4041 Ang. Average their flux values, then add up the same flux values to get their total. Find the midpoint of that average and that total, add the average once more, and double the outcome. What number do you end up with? 96.4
